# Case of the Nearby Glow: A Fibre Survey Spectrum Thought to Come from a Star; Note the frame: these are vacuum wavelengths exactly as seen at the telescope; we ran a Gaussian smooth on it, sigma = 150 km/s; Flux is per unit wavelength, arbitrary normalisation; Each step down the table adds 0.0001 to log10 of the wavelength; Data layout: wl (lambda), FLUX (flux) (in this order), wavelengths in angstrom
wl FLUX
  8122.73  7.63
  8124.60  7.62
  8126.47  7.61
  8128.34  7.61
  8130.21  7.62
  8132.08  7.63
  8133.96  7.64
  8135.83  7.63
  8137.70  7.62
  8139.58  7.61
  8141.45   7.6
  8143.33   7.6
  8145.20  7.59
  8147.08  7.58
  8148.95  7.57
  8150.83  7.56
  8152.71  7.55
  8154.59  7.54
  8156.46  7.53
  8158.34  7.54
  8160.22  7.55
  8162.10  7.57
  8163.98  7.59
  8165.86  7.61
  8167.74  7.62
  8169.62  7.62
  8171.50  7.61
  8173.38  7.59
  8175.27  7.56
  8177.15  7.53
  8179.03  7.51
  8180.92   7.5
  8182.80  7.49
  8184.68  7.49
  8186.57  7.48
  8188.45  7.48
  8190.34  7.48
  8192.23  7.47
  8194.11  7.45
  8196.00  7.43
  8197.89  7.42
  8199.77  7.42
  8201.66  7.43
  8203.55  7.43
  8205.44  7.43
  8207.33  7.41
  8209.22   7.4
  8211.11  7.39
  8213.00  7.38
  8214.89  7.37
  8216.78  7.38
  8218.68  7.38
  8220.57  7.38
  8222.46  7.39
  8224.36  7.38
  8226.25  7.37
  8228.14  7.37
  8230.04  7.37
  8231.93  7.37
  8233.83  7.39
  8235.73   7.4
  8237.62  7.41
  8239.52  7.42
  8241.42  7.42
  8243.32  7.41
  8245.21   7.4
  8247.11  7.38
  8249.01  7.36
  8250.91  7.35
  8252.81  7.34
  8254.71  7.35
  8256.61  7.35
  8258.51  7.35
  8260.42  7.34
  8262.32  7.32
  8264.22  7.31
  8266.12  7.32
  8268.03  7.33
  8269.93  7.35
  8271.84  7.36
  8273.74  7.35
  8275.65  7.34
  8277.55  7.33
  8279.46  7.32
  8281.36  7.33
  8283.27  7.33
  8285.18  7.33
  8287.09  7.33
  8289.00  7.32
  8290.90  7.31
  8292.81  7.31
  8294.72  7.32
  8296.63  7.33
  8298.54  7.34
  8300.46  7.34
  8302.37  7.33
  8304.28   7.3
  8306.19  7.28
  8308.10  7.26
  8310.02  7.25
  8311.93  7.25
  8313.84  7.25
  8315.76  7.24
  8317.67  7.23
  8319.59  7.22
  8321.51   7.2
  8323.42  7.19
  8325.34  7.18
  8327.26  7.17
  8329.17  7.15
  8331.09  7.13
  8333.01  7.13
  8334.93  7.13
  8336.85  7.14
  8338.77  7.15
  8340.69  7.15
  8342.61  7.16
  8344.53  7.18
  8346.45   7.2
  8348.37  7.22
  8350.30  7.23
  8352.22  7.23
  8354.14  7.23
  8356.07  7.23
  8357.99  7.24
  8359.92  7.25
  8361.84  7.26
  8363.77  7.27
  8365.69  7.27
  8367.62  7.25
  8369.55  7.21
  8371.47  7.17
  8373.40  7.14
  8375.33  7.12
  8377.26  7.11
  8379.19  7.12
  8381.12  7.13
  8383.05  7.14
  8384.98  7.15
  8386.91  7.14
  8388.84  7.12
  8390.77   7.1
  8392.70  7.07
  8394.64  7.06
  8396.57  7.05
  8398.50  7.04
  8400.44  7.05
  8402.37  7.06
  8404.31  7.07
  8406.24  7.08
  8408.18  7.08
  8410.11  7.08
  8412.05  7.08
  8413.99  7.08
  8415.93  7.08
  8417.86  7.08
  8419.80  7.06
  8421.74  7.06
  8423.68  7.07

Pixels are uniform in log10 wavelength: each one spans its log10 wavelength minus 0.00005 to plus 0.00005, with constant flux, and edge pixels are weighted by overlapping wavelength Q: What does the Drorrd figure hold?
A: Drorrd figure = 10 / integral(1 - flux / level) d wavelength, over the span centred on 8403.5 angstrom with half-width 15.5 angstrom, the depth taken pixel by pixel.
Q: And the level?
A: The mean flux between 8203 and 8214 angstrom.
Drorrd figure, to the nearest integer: 7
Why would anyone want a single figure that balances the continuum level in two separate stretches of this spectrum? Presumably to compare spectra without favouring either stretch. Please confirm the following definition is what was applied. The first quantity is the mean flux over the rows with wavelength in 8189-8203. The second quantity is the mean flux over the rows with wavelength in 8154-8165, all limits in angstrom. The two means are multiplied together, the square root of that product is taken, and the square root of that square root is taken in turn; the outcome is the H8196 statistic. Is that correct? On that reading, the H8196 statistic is 2.74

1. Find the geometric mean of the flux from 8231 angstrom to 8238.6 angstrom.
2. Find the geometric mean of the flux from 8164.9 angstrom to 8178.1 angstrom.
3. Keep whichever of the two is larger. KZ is 7.59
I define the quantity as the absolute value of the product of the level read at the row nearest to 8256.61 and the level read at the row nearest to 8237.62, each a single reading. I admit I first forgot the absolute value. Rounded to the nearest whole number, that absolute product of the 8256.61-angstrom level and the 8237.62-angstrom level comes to 54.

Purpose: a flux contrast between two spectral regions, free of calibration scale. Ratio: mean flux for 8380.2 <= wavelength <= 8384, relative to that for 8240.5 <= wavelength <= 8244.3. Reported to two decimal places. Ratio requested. 0.96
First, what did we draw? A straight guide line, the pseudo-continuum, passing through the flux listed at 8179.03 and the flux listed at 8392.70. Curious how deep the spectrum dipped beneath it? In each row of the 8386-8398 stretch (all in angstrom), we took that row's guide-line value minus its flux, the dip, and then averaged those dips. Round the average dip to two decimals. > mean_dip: -0.02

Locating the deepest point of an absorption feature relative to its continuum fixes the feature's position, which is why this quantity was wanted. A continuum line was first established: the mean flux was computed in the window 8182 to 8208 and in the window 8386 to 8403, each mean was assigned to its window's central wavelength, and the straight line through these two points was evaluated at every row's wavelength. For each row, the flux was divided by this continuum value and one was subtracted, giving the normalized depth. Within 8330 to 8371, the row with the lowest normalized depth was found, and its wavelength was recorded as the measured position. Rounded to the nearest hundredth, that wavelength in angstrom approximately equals 8331.09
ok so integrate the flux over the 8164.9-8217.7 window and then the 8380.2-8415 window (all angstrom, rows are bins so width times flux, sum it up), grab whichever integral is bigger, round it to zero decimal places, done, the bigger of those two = 395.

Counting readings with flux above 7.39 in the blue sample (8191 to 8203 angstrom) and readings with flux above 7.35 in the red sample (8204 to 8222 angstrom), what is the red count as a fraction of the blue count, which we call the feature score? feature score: 1.5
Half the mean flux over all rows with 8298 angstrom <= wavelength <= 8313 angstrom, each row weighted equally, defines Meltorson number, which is 3.65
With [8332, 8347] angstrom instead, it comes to 3.58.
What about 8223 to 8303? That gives 3.68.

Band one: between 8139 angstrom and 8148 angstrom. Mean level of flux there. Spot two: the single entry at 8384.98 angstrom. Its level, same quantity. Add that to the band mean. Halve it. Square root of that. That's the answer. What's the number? 2.72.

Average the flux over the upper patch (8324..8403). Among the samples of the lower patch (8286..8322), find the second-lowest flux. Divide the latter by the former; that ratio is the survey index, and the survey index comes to 1.01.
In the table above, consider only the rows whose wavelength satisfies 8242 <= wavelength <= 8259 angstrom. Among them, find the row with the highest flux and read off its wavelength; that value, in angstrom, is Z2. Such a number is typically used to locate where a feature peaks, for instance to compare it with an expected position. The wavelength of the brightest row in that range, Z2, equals 8243.32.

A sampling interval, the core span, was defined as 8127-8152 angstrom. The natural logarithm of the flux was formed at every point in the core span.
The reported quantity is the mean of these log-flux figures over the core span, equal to 2.03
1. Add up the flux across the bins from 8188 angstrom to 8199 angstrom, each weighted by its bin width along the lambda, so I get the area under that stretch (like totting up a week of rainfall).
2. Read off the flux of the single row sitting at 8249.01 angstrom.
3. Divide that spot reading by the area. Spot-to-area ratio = 0.09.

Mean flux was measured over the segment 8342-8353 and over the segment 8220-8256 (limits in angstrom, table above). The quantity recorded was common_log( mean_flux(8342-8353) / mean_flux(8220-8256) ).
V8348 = -0.0106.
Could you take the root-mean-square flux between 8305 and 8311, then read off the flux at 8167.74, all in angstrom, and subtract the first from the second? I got 0.36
